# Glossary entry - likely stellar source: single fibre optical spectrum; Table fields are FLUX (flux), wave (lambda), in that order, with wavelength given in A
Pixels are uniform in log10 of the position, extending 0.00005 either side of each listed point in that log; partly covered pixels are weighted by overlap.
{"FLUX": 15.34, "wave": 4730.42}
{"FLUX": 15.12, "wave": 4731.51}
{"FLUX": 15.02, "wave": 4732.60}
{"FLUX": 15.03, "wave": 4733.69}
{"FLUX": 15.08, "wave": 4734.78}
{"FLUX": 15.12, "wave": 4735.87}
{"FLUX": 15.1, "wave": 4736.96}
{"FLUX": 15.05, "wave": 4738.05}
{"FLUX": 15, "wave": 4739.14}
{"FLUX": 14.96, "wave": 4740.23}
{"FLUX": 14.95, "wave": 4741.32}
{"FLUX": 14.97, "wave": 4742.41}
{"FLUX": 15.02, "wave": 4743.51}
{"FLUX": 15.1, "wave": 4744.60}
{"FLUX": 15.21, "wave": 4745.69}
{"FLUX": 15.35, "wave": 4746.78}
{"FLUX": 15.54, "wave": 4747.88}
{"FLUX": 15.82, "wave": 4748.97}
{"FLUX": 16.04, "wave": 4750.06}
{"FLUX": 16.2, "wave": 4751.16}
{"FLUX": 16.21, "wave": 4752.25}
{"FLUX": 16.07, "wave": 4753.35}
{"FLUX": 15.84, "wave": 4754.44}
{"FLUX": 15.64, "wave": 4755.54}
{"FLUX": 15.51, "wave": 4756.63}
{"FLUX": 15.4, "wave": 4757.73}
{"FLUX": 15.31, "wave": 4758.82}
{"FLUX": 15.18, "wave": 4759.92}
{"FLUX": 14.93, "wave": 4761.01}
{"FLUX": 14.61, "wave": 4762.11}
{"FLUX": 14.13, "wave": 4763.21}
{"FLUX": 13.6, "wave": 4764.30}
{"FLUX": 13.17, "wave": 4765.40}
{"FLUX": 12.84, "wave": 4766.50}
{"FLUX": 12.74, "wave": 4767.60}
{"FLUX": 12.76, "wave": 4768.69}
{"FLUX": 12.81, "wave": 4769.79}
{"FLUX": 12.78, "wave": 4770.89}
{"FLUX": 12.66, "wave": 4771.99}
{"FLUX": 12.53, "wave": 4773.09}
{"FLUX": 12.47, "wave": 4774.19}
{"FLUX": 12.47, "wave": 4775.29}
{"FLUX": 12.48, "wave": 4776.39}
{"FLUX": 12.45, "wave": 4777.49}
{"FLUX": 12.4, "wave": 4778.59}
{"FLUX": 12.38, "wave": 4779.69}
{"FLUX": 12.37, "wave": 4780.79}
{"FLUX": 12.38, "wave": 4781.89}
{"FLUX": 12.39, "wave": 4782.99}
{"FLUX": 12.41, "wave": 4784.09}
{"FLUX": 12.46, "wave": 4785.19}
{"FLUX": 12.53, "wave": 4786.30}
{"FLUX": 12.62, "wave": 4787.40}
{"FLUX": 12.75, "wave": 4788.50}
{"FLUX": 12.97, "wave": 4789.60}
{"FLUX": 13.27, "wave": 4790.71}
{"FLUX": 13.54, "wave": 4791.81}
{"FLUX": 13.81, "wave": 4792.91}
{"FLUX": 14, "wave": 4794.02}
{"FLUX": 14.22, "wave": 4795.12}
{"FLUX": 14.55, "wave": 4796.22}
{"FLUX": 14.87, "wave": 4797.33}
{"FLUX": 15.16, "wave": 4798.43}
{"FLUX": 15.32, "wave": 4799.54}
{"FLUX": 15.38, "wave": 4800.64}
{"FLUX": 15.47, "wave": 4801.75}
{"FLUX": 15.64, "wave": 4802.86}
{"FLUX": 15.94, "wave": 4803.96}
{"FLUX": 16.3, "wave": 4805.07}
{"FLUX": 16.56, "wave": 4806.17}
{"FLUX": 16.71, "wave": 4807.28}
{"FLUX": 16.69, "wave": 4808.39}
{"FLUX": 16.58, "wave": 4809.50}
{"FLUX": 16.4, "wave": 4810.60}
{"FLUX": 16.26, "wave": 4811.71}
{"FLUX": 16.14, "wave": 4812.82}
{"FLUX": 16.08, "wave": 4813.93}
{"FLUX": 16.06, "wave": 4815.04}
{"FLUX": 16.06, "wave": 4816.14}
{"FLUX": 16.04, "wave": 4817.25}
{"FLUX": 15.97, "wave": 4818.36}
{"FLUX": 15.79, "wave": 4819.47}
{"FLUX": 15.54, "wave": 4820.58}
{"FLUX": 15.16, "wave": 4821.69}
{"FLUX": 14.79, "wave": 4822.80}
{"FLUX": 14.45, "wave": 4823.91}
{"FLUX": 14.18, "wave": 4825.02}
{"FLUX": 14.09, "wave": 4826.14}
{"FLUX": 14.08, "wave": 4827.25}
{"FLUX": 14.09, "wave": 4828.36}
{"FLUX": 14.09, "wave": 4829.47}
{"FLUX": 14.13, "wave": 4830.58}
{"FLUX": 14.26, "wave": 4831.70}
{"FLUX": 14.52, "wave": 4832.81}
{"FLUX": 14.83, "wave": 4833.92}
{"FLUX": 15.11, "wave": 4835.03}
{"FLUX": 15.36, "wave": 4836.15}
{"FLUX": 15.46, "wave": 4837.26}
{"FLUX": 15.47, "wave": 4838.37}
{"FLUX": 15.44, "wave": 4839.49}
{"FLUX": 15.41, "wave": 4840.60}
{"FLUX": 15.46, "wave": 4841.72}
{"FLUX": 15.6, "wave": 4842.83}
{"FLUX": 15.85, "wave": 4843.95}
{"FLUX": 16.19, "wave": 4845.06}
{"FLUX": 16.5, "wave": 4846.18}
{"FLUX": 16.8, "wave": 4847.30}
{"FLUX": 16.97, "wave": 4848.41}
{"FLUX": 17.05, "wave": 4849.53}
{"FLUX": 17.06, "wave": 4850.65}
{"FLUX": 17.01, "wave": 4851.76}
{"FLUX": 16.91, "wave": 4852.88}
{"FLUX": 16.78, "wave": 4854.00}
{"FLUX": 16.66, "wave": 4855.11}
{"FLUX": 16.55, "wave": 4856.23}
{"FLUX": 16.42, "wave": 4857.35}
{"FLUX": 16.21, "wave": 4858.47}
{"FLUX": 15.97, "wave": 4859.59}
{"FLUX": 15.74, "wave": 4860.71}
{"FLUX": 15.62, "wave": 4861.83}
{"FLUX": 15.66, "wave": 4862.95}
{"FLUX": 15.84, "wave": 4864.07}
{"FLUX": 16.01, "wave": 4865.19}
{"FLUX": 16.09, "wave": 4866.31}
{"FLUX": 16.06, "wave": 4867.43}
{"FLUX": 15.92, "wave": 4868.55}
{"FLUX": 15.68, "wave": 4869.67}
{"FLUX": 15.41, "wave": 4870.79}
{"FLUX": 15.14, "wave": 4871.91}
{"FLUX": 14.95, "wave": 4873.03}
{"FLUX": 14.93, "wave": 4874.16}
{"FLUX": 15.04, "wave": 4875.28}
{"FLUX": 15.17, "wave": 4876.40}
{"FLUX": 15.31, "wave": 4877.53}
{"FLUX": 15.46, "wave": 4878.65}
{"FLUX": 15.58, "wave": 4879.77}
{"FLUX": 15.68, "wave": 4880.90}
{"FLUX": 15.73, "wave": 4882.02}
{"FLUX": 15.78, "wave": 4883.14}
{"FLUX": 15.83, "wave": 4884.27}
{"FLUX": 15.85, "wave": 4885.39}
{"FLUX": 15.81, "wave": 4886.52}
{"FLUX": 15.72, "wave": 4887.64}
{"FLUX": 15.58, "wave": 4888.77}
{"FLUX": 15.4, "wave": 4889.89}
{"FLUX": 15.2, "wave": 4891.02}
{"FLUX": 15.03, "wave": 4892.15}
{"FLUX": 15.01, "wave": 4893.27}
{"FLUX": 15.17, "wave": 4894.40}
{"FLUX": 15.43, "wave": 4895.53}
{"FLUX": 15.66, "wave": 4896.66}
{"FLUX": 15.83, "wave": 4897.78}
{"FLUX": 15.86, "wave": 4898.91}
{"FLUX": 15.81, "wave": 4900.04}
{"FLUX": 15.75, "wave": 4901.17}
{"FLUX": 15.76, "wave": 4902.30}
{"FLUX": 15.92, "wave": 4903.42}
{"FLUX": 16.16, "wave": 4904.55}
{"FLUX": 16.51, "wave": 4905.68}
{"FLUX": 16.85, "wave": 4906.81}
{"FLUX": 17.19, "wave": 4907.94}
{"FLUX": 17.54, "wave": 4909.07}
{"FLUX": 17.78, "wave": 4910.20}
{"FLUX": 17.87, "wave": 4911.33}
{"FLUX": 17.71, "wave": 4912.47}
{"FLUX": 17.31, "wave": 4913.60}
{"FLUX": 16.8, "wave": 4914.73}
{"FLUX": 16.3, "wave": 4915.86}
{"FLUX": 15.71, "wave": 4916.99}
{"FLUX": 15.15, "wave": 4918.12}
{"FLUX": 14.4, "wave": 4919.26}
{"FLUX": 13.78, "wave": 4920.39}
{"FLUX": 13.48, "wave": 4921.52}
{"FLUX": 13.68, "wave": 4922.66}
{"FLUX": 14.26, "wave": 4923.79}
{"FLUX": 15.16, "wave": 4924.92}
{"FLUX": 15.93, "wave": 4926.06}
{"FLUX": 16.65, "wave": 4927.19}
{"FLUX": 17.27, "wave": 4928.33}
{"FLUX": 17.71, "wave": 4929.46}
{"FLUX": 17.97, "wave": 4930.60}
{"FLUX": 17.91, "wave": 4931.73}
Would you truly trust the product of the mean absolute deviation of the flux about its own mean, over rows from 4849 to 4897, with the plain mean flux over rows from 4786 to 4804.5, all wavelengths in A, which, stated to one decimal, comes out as 6.5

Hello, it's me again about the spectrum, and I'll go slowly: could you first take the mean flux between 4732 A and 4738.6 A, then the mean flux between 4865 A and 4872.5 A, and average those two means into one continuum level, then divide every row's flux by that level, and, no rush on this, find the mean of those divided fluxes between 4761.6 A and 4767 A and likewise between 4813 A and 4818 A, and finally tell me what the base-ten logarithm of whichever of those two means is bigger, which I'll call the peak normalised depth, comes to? 0.018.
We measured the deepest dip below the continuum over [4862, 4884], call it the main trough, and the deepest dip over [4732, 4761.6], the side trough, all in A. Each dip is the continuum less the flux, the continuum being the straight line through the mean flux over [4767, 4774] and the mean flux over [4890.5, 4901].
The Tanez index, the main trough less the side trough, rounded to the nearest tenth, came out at 2.5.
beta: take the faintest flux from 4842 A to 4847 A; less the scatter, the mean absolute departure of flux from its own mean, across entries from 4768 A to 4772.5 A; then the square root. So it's 3.94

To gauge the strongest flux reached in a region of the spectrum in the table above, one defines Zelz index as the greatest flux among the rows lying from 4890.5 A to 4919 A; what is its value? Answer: 17.87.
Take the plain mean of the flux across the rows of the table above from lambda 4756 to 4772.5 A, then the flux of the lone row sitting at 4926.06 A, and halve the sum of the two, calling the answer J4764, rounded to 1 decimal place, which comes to 14.9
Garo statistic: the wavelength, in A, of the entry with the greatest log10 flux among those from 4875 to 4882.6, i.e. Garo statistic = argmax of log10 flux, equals 4882.02 A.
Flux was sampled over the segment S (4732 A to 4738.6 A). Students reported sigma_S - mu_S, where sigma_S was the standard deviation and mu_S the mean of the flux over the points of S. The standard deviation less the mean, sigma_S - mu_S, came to -15.0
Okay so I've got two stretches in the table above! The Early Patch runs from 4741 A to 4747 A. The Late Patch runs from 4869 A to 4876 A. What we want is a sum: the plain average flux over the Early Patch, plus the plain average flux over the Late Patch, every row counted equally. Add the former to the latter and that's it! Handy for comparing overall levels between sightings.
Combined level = 30.3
